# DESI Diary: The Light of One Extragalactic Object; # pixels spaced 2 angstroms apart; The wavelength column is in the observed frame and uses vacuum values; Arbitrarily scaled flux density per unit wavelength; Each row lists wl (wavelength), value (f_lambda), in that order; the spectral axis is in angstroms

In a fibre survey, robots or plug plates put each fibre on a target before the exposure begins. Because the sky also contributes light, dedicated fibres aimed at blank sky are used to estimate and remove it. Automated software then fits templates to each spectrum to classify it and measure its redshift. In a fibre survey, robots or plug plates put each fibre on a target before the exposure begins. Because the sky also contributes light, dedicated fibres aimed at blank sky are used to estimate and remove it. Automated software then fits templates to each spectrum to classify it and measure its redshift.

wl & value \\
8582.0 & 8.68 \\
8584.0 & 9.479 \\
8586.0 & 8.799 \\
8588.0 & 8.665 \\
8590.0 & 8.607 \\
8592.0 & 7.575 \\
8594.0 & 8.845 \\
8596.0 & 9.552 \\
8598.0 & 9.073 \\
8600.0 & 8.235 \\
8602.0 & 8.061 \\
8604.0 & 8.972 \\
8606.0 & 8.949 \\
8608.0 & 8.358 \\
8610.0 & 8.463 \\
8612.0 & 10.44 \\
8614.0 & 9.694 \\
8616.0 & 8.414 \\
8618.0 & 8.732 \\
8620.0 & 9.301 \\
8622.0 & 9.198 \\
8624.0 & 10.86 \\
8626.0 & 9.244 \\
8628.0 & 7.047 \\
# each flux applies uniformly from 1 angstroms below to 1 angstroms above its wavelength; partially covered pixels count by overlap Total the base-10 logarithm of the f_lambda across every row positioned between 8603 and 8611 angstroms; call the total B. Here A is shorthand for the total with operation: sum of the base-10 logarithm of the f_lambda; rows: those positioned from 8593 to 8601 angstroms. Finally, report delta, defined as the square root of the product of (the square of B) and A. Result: 7.32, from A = 3.80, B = 3.75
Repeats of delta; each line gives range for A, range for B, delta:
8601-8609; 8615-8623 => 7.34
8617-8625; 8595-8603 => 7.43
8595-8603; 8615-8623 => 7.37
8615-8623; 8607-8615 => 7.51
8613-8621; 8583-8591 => 7.42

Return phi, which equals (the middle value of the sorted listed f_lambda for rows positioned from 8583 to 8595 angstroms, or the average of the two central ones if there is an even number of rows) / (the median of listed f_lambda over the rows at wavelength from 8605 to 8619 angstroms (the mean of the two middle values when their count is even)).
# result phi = 1.00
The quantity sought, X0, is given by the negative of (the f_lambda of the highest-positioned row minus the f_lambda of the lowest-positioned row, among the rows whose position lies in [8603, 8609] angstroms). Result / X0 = 0.6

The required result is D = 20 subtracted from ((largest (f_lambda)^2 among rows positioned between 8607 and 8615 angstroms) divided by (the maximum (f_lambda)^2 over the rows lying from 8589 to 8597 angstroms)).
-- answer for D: -18.8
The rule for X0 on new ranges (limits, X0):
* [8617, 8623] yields -0.5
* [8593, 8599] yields -0.2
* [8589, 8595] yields -0.2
